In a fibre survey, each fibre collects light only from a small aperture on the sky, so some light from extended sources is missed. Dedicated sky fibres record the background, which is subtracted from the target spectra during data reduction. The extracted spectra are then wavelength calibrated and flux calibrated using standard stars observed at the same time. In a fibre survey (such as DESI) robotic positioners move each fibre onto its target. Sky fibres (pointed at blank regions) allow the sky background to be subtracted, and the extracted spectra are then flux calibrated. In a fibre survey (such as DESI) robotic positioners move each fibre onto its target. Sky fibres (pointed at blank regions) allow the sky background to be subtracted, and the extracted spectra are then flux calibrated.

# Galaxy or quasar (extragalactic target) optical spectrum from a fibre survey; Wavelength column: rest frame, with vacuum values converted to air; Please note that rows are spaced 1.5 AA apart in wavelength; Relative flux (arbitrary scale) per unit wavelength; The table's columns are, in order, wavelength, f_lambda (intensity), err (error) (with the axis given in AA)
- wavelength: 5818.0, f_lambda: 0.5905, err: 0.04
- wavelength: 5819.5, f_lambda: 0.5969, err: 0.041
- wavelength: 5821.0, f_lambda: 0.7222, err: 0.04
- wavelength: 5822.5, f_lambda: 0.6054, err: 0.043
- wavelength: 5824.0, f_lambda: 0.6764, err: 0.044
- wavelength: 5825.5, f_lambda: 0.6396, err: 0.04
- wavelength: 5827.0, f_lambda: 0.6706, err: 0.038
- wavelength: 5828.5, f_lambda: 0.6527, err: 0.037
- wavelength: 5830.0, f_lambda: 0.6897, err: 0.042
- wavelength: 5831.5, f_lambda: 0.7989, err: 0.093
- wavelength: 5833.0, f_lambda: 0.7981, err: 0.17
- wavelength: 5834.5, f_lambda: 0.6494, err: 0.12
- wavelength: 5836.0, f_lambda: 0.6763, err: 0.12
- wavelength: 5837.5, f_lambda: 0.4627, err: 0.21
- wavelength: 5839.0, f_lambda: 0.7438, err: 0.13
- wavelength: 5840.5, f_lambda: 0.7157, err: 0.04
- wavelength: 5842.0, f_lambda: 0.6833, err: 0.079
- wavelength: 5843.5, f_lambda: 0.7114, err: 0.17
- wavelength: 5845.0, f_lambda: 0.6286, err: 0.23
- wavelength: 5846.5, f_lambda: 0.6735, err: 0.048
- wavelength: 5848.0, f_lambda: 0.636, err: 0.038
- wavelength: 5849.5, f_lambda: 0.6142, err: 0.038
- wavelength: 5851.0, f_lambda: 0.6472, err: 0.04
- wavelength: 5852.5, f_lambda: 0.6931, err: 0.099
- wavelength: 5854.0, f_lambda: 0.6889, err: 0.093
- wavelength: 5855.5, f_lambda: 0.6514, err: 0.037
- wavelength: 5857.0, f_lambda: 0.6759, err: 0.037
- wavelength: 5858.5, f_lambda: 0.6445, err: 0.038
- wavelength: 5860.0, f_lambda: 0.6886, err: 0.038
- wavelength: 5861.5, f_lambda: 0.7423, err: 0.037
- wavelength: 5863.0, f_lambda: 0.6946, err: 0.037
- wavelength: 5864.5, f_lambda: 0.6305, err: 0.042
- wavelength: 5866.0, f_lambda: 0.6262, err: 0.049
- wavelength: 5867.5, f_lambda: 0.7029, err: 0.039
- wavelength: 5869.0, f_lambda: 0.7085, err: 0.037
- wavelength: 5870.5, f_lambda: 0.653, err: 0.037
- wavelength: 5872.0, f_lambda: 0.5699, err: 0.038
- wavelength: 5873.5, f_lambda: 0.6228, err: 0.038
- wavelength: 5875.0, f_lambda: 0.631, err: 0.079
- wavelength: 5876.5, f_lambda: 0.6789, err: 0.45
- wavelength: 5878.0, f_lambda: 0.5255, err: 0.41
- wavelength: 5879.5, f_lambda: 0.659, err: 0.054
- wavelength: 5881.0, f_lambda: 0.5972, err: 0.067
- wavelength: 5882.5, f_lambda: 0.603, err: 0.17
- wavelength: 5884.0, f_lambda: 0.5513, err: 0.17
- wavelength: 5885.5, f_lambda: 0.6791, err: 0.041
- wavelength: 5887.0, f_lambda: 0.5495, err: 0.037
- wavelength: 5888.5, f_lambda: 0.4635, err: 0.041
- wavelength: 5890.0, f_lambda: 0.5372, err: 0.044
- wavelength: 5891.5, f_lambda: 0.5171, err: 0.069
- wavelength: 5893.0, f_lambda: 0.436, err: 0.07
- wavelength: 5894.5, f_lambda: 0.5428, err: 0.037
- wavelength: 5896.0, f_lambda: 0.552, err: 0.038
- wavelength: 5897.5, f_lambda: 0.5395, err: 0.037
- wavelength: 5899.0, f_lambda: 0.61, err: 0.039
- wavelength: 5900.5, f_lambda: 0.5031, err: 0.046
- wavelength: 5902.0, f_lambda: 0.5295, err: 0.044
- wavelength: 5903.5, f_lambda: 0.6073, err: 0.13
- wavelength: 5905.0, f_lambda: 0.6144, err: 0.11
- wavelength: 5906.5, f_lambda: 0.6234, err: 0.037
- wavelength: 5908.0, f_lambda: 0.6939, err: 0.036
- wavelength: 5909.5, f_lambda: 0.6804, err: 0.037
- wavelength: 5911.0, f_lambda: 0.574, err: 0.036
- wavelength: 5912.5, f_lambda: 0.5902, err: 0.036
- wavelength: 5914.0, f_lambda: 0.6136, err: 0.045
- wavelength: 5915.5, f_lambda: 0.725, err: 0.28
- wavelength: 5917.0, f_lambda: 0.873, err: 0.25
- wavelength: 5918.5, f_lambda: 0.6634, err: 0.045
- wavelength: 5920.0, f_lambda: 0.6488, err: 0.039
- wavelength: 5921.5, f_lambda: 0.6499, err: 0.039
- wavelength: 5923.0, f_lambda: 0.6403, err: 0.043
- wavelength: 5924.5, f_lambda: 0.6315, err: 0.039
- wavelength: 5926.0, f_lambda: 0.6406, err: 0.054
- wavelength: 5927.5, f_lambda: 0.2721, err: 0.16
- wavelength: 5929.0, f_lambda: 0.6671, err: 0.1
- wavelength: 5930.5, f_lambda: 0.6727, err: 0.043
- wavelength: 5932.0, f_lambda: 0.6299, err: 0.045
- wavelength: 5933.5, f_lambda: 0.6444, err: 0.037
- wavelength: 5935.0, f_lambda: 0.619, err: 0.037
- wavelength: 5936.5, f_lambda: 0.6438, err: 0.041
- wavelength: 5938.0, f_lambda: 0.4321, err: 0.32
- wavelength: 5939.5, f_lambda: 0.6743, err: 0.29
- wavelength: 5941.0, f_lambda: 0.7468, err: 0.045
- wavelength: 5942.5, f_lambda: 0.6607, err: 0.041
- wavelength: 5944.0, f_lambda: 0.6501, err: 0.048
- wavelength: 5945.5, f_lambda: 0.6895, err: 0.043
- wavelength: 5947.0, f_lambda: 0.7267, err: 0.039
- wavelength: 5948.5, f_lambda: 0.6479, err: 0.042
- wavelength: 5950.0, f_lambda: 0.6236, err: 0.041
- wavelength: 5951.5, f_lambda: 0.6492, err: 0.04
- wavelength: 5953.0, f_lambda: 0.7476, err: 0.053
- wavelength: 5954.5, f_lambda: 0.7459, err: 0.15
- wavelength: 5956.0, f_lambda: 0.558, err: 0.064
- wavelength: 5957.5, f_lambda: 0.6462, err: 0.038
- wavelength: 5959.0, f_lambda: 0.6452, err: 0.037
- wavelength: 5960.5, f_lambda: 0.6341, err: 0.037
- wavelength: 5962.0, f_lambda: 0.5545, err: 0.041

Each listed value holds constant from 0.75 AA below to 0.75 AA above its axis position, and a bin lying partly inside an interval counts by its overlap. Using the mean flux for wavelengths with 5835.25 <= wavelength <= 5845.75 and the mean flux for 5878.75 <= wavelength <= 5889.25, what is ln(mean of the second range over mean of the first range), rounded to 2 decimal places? -0.12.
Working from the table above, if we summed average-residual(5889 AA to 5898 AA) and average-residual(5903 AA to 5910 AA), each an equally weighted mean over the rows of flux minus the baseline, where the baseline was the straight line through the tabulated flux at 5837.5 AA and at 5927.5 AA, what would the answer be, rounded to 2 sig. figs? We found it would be 0.50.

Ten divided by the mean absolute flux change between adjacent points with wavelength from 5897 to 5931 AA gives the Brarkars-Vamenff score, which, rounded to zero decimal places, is 122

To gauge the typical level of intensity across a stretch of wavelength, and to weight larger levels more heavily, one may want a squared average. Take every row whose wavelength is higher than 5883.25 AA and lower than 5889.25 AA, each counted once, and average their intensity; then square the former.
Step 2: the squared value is 0.31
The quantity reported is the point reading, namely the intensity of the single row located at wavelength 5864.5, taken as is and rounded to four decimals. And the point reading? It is 0.6305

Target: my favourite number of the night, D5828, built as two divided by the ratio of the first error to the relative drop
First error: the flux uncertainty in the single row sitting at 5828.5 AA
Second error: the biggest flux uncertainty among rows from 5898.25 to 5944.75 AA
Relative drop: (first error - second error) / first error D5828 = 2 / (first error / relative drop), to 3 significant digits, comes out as -413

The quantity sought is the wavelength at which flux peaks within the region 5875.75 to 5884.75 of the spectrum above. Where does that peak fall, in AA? 5876.5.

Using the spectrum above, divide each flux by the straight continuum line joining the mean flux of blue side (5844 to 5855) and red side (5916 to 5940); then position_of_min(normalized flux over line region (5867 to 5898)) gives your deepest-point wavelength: 5893.0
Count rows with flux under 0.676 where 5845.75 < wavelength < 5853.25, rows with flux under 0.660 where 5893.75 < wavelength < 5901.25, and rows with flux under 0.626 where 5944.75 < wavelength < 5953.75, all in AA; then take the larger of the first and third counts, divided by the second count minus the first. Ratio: 4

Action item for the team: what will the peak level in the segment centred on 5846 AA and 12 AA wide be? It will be 0.7157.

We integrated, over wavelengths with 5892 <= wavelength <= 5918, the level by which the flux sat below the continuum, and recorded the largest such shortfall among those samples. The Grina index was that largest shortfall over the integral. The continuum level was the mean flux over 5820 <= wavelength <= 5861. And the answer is 0.1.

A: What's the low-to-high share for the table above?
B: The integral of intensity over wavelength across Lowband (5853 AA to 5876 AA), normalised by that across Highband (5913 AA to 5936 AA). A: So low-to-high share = 1.04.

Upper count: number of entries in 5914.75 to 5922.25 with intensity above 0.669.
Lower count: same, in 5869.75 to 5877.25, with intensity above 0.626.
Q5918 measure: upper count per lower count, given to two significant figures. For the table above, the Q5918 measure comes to 0.67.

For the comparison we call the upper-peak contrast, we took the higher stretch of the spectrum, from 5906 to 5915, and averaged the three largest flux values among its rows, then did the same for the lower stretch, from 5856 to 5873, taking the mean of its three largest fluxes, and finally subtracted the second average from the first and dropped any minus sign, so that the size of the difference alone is 0.052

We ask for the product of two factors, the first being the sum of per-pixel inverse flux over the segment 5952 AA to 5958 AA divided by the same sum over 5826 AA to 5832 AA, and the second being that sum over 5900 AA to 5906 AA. 7.5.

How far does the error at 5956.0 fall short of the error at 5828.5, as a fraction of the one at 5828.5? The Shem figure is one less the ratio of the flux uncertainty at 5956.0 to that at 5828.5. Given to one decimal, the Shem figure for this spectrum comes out -0.7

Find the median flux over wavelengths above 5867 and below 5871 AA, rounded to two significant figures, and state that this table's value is 0.70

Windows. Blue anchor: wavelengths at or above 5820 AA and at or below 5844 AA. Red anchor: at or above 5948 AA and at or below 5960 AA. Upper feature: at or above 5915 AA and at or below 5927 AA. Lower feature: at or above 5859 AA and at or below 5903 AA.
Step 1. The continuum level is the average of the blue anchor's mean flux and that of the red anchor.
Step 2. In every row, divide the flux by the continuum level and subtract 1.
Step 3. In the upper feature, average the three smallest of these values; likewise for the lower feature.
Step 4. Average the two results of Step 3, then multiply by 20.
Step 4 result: -3.5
